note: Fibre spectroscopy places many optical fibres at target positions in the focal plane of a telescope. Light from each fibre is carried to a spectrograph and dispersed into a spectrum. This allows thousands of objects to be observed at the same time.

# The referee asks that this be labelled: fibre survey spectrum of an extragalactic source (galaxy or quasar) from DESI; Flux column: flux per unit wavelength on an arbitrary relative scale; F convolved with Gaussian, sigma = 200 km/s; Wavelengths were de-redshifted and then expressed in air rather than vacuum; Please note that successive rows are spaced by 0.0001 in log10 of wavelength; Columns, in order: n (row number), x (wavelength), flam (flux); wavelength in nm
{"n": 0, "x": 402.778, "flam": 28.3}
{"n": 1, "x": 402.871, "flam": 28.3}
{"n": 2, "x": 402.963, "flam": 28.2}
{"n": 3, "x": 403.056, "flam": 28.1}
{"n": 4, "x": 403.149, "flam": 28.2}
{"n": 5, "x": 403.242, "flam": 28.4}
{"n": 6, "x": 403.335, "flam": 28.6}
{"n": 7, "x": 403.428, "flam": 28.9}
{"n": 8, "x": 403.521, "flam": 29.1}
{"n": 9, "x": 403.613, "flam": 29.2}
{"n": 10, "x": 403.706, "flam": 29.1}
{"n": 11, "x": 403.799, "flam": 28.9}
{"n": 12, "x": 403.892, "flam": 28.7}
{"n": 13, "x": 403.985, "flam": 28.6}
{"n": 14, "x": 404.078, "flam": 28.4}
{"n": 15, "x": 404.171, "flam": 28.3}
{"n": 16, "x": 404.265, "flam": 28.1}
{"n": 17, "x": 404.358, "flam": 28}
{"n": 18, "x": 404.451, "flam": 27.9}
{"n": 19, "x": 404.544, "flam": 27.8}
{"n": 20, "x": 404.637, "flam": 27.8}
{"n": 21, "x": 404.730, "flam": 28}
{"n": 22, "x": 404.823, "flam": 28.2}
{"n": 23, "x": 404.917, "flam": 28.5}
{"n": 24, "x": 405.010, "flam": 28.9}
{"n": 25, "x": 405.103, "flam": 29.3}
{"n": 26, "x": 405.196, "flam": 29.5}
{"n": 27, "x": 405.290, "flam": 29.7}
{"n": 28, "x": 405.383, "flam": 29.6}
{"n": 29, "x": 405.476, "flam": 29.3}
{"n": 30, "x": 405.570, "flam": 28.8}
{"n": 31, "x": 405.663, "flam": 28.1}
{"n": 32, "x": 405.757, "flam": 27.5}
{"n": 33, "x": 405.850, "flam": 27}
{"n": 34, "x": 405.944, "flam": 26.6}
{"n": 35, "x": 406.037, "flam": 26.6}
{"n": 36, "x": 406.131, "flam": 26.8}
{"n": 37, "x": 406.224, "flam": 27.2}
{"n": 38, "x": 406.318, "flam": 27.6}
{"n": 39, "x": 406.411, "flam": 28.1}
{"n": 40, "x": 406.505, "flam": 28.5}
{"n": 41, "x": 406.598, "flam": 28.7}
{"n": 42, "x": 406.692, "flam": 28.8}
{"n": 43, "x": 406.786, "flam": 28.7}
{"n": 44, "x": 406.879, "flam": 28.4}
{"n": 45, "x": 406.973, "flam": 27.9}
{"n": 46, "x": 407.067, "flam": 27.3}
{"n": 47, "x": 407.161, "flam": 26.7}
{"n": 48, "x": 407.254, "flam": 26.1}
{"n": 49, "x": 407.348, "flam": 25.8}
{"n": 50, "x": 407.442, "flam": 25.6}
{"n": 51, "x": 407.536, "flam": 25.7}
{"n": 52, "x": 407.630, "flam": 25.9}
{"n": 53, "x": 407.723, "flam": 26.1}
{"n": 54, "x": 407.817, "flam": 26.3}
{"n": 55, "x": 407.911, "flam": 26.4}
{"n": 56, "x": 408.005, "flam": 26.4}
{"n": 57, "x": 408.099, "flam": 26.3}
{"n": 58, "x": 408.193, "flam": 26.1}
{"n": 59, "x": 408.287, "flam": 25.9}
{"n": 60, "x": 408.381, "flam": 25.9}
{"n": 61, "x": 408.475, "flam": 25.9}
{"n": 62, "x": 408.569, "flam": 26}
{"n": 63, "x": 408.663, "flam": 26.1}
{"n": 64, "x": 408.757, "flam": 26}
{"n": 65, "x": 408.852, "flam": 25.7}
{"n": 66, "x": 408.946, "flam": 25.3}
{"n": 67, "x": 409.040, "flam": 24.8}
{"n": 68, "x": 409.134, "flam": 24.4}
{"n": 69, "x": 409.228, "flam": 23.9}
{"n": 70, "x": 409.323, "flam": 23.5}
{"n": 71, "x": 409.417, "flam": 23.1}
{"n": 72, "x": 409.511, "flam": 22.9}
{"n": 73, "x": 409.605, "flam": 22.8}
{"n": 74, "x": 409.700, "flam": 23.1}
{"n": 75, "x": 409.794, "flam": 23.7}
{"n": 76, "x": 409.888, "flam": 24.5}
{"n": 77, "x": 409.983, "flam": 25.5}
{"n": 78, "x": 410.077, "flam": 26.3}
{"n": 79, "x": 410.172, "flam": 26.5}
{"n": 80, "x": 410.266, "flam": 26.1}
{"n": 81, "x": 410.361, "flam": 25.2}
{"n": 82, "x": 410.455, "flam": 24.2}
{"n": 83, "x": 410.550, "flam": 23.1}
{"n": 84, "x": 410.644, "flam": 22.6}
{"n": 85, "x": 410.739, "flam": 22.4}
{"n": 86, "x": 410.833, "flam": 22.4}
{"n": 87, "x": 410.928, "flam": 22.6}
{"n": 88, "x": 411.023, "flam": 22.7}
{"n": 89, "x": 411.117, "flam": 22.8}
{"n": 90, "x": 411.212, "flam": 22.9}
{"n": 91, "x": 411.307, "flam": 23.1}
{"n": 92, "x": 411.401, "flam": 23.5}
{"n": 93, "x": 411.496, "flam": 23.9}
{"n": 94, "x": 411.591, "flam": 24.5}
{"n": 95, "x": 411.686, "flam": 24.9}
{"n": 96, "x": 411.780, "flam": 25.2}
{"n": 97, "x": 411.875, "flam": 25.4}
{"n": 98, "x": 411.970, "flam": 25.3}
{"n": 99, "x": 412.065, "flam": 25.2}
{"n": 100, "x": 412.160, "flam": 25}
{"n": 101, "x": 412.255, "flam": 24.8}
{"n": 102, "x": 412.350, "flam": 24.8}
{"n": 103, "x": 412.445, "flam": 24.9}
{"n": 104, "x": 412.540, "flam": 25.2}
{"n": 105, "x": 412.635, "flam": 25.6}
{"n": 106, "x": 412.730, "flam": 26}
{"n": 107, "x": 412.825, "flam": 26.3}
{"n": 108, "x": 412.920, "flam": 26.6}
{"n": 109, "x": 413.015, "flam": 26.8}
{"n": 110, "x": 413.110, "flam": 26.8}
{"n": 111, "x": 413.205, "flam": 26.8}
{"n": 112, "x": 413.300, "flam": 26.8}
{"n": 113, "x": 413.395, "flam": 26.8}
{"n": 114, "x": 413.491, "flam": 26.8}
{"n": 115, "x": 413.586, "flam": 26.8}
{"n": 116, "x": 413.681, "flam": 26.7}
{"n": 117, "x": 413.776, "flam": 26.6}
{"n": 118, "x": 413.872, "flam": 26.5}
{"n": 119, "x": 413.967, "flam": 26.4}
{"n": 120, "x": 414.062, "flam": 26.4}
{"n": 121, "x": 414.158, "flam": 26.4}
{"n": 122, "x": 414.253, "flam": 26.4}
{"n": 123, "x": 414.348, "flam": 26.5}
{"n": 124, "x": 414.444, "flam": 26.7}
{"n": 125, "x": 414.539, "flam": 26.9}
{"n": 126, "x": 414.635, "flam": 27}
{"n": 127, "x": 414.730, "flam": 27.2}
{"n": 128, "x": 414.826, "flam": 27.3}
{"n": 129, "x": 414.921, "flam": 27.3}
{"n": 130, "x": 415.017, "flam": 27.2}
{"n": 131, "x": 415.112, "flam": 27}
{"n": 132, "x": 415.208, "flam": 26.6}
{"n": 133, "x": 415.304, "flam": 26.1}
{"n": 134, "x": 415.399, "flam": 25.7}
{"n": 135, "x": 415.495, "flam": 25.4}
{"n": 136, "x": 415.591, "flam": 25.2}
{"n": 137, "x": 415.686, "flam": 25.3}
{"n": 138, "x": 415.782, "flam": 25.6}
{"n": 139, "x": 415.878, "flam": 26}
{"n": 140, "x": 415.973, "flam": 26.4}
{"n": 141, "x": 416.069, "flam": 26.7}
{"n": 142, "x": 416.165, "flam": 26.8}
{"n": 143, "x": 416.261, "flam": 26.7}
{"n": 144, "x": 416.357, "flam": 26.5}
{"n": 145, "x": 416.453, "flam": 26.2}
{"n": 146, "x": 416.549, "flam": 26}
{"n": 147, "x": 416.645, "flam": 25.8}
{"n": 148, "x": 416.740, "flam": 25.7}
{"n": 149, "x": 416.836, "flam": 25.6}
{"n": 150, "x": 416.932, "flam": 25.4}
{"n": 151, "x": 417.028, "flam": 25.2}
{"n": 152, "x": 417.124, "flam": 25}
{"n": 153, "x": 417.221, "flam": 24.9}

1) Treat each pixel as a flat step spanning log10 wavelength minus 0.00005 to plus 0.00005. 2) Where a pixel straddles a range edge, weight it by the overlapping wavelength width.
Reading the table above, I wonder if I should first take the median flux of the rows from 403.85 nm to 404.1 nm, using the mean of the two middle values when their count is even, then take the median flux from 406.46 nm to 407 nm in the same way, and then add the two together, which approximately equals 57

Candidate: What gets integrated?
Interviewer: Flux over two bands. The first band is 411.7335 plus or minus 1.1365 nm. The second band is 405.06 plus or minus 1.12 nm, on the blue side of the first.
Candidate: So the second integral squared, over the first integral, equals 72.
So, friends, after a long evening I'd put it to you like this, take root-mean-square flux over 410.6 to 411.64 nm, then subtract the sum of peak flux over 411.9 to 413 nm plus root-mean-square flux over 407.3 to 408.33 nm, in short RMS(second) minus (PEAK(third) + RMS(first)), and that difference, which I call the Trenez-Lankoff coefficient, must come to -30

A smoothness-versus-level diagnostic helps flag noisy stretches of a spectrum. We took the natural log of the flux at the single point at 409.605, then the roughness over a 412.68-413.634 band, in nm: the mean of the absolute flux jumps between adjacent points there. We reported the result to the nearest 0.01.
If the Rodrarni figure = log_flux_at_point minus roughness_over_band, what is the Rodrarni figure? 3.04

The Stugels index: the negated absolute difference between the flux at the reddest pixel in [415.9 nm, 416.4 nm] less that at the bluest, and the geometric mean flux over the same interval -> -26.5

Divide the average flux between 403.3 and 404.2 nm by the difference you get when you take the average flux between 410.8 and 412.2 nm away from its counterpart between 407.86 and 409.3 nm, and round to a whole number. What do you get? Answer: 17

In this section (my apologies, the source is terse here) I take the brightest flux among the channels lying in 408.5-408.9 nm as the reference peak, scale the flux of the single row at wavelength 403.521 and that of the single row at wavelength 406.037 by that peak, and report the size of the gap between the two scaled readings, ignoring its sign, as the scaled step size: 0.096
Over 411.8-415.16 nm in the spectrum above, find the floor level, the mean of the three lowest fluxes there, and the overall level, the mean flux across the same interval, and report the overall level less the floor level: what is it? 1.5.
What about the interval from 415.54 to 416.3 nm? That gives 0.7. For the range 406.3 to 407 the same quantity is 0.5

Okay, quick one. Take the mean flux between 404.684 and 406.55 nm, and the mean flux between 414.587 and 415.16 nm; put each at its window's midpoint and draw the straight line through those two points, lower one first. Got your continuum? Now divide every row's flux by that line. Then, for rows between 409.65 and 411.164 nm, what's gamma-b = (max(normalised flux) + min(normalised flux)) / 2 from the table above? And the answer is 0.88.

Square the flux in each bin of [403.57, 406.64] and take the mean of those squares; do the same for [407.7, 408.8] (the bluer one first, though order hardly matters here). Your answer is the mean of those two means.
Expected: 741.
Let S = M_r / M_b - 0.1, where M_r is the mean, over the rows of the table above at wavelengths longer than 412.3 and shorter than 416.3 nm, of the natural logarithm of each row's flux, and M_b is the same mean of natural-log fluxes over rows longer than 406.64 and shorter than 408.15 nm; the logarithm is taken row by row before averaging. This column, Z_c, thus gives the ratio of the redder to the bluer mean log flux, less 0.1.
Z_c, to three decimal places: 0.896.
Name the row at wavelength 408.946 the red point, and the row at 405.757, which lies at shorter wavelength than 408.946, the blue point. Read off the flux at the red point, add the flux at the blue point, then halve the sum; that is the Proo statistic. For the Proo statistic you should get 26.4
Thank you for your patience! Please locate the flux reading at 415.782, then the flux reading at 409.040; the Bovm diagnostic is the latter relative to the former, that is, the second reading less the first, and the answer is -1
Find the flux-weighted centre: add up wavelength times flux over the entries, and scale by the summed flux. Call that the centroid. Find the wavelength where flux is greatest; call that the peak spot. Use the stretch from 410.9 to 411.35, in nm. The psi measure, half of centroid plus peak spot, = 411.21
